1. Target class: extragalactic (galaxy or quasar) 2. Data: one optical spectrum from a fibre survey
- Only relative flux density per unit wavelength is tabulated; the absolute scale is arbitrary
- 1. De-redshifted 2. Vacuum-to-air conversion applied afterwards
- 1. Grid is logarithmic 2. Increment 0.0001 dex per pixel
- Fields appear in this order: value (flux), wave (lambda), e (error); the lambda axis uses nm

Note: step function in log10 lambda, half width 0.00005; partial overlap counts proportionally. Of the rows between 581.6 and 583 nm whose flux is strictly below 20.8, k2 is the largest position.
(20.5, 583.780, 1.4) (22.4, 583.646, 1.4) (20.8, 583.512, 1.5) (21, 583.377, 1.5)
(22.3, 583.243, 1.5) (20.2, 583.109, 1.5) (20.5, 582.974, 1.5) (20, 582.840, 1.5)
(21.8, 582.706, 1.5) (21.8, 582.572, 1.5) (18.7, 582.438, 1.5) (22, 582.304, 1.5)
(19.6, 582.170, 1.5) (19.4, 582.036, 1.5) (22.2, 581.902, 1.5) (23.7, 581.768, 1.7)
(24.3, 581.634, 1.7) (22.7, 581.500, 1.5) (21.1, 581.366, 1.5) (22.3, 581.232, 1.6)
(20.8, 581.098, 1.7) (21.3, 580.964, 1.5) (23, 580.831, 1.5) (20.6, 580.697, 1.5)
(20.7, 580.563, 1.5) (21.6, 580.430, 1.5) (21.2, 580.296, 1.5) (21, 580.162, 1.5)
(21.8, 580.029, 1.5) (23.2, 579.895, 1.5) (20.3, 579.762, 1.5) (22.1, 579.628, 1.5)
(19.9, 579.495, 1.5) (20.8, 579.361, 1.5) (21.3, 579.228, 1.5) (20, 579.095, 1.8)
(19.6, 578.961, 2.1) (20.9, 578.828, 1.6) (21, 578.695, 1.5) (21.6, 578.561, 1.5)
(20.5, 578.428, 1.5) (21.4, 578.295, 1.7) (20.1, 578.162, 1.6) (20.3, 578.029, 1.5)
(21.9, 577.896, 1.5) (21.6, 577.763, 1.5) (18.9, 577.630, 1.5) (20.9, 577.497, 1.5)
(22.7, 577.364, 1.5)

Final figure 582.974 nm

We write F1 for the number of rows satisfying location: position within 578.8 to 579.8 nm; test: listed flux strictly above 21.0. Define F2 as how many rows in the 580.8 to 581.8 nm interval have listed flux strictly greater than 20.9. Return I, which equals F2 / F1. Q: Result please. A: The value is 3.5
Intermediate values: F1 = 2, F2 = 7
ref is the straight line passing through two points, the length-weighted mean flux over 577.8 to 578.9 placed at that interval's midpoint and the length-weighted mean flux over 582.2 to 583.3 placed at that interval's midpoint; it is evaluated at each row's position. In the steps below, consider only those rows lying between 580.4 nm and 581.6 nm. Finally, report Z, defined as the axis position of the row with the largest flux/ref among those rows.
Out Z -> 580.831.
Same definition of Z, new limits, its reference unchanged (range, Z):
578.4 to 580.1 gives 579.895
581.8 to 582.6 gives 581.902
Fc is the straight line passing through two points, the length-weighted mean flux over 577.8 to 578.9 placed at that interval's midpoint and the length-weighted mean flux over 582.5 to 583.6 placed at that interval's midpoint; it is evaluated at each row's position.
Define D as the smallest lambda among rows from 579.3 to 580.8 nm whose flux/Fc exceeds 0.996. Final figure 579.628 nm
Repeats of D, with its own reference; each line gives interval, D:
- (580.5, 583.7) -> 580.831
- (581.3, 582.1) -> 581.366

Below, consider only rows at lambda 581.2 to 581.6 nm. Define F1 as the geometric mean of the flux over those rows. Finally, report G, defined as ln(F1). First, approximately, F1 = 22.02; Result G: 3.092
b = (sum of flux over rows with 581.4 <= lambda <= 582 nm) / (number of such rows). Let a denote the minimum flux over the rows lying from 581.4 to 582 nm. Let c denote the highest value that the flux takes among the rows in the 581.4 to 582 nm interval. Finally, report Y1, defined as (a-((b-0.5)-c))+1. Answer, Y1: 24.8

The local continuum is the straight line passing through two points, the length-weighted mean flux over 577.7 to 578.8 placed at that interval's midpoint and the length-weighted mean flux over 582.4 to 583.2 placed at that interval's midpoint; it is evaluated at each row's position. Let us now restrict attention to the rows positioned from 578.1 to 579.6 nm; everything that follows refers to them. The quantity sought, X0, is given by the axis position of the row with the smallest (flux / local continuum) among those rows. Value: 578.961 nm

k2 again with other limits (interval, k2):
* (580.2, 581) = 580.697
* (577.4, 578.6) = 578.428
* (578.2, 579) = 578.961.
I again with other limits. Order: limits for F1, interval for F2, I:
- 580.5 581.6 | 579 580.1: 0.8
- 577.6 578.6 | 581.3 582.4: 1.5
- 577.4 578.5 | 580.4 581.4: 1.7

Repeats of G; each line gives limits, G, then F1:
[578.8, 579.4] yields 3.021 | 20.51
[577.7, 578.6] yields 3.047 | 21.05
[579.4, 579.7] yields 3.043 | 20.97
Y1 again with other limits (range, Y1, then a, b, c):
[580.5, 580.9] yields 23.7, 20.6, 21.4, 23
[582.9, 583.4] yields 23.0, 20.2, 21.0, 22.3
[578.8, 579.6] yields 22.0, 19.6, 20.4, 21.3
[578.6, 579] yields 21.6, 19.6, 20.5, 21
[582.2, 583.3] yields 21.6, 18.7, 20.9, 22.3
